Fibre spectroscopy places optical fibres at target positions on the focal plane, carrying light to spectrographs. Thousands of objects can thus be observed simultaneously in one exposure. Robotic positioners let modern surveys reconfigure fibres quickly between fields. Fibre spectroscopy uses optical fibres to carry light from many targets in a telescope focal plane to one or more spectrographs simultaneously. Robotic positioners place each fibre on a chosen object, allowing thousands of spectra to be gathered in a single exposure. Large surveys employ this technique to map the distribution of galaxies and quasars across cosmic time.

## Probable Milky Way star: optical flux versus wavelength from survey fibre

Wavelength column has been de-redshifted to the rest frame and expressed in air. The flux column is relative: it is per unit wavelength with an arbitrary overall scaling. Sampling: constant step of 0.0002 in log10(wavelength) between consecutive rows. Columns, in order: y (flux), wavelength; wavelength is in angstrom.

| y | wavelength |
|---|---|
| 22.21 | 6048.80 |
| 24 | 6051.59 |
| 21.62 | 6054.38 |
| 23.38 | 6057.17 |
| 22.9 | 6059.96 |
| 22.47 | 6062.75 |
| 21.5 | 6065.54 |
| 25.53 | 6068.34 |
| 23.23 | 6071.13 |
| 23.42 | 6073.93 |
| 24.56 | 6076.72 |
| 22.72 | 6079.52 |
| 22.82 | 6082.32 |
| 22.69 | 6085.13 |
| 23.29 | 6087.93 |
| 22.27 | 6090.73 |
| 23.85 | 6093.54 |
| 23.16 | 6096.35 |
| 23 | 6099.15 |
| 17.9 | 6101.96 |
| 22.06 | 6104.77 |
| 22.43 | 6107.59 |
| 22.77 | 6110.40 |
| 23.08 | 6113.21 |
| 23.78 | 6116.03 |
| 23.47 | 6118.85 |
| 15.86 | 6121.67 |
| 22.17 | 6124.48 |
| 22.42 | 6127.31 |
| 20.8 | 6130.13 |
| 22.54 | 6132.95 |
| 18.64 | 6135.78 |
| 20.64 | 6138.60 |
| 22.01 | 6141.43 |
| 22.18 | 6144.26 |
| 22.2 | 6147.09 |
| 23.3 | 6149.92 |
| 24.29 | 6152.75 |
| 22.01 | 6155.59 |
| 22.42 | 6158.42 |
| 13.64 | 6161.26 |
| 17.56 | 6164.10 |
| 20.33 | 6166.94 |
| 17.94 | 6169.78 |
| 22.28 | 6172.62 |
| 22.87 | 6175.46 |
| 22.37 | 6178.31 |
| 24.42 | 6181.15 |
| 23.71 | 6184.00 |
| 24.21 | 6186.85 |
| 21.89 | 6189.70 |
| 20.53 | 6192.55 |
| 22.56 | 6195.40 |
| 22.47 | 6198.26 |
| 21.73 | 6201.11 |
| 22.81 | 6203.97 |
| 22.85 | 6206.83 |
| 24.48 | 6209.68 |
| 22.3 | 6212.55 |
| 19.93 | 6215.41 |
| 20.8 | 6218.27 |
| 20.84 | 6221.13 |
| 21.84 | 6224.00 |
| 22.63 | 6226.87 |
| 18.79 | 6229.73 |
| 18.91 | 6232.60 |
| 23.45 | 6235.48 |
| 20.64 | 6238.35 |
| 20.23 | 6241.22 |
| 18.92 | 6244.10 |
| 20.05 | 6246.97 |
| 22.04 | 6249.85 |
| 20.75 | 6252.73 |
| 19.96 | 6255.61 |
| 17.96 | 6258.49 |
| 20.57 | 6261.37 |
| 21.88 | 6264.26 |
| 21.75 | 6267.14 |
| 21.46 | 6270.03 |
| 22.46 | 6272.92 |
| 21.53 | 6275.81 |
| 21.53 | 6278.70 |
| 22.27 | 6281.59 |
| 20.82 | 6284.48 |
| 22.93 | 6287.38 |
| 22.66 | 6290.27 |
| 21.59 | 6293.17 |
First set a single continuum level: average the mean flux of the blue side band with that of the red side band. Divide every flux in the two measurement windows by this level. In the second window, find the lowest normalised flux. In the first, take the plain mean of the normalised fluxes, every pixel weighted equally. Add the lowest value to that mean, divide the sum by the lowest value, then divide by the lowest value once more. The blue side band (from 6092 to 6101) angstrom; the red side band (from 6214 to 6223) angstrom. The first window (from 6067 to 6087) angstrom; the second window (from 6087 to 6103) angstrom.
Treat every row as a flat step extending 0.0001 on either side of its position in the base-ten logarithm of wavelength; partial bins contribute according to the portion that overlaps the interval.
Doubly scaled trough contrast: 2.8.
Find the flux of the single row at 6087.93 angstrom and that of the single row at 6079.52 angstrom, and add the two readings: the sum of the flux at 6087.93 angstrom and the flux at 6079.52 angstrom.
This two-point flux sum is 46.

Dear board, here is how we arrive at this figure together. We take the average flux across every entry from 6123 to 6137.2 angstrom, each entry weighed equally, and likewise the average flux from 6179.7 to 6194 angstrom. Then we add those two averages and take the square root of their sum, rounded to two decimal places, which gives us 6.65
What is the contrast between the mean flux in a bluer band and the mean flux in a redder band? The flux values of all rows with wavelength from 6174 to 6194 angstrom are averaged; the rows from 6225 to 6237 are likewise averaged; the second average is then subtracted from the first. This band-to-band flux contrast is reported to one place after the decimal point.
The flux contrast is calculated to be 1.9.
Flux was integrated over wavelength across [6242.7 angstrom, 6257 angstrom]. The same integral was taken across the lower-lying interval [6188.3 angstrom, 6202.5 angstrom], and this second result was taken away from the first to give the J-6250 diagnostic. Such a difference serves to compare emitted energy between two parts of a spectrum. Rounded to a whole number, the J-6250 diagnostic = -19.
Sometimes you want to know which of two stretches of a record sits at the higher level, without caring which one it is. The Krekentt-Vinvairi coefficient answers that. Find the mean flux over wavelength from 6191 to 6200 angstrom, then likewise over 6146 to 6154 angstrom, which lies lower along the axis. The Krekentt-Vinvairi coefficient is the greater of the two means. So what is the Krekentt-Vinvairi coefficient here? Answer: 23.3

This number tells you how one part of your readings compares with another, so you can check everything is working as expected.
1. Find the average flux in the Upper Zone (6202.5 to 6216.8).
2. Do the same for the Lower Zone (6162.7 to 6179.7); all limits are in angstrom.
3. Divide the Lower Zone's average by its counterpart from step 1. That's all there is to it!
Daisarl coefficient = 0.91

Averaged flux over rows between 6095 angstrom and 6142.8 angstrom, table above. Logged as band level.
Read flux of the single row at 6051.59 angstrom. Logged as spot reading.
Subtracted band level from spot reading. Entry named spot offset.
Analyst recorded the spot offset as 2.4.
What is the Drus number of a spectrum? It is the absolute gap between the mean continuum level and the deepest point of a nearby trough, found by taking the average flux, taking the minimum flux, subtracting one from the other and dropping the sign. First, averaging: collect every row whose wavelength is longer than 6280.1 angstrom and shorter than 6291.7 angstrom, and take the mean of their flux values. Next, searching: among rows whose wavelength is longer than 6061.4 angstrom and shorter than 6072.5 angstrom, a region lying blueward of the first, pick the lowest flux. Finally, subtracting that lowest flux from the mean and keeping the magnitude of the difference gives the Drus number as 0.7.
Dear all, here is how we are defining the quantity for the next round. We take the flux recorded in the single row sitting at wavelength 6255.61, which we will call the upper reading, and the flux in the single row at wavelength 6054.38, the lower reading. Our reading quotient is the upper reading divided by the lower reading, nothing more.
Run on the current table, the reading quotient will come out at 0.92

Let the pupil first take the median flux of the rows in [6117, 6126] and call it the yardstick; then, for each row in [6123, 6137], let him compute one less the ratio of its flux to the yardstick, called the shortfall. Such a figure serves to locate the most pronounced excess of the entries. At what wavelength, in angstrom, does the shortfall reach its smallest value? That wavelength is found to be 6132.95 angstrom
